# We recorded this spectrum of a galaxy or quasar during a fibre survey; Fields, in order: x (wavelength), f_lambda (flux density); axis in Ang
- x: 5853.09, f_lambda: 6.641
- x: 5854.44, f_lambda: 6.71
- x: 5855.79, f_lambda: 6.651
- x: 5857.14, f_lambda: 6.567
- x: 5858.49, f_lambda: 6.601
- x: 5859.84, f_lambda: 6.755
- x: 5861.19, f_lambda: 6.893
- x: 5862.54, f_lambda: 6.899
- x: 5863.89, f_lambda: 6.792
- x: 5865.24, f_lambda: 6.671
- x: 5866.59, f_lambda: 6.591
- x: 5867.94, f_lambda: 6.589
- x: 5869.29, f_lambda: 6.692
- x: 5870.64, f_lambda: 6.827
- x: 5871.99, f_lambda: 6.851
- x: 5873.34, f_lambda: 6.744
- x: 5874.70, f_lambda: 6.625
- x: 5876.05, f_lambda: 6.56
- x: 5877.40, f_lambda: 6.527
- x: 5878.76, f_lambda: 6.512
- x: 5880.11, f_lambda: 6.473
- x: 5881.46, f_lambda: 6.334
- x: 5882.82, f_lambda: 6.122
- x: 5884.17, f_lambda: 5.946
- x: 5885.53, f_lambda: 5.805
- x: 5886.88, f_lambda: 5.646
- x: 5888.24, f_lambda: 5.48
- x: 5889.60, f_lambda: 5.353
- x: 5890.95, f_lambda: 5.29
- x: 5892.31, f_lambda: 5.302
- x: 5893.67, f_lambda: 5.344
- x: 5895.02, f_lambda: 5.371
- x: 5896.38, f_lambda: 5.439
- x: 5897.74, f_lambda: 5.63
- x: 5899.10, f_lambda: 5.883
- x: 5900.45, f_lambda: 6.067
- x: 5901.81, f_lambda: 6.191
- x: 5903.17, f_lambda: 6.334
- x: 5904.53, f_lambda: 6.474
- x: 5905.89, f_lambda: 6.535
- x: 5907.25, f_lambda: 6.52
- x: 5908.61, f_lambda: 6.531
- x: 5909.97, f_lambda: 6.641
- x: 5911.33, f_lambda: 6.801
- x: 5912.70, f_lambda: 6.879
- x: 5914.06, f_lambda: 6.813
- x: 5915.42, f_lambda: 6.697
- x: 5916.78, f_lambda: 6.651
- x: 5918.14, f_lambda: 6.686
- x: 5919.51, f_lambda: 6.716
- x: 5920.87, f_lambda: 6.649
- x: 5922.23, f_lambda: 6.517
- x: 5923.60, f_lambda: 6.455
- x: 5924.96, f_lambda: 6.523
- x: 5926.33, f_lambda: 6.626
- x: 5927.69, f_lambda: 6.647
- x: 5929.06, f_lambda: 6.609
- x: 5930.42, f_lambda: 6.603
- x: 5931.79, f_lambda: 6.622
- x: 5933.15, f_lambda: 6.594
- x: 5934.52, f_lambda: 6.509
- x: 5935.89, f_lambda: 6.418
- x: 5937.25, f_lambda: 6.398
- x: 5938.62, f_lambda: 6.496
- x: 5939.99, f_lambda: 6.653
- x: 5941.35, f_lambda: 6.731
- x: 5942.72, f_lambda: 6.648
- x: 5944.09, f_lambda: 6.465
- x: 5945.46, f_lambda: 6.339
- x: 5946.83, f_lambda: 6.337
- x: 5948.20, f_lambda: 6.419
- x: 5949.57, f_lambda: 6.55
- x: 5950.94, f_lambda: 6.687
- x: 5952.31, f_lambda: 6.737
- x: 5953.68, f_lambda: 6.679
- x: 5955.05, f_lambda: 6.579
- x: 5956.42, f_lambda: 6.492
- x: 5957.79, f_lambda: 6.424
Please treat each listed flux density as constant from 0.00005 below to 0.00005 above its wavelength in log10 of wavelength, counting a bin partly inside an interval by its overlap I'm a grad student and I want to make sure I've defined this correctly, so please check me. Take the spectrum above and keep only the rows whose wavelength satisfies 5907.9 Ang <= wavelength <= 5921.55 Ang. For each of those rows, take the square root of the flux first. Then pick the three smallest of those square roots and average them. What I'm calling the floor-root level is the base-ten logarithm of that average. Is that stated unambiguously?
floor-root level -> 0.410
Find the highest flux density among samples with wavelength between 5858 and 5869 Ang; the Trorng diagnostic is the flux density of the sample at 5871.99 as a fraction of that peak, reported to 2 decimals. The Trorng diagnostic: 0.99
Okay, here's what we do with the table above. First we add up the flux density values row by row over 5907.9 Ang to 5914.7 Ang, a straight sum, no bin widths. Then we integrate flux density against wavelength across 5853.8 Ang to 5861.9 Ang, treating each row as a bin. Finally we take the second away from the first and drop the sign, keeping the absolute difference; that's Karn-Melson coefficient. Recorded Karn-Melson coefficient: 21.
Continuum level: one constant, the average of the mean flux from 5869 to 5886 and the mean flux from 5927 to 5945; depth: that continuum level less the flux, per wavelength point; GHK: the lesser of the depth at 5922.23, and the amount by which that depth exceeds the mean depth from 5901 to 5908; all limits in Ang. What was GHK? -0.11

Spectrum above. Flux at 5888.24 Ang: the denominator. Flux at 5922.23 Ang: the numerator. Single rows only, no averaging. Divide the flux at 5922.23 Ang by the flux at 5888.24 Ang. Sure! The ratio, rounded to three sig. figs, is 1.19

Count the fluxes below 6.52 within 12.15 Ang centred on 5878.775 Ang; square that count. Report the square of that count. 25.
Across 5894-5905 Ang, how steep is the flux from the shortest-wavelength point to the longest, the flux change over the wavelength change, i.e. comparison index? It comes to 0.12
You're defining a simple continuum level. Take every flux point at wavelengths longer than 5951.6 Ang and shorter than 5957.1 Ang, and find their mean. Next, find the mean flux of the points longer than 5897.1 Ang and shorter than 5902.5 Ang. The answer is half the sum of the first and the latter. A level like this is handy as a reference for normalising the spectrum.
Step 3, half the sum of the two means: 6.3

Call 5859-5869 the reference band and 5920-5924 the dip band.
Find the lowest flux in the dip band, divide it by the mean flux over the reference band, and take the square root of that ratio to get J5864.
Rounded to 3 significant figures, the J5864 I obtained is 0.979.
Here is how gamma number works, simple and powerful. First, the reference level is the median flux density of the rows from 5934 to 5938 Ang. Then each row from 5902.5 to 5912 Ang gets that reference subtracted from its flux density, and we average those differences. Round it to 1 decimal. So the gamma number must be 0.1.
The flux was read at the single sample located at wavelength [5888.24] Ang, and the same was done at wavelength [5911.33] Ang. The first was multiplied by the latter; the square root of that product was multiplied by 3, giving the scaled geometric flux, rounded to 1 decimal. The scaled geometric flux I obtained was 18.3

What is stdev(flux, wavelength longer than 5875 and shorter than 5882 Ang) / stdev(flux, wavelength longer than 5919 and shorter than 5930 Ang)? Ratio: 1.0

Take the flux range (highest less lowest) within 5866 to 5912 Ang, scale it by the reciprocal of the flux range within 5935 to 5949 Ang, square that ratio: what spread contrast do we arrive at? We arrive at 16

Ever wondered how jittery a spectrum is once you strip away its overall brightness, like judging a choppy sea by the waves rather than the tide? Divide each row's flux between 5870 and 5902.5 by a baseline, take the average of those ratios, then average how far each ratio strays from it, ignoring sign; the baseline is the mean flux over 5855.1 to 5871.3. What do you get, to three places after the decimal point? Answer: 0.070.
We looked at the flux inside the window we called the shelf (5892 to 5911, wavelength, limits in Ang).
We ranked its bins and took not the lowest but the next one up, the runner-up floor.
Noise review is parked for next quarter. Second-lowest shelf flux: 5.344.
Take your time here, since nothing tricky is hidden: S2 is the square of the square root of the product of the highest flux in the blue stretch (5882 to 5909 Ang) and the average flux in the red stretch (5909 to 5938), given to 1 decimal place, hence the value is 43.3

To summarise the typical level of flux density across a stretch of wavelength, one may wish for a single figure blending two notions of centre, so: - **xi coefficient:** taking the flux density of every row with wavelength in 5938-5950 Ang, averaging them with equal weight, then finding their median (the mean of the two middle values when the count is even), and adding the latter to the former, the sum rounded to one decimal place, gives 13.0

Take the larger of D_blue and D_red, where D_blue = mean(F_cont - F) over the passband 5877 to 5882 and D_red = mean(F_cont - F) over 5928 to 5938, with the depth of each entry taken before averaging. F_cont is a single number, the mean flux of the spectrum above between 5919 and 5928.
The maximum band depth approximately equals 0.13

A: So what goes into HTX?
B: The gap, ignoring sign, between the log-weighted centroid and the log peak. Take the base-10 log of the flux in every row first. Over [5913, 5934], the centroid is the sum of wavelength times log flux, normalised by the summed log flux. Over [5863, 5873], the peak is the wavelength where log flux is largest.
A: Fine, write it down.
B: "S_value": 51.6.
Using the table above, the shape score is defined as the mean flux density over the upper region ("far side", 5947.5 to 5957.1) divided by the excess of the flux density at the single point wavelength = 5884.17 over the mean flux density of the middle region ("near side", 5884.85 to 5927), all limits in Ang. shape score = -27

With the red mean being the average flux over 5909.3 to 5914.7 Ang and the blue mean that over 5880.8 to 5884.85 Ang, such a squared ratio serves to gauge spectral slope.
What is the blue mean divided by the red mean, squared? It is 0.82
